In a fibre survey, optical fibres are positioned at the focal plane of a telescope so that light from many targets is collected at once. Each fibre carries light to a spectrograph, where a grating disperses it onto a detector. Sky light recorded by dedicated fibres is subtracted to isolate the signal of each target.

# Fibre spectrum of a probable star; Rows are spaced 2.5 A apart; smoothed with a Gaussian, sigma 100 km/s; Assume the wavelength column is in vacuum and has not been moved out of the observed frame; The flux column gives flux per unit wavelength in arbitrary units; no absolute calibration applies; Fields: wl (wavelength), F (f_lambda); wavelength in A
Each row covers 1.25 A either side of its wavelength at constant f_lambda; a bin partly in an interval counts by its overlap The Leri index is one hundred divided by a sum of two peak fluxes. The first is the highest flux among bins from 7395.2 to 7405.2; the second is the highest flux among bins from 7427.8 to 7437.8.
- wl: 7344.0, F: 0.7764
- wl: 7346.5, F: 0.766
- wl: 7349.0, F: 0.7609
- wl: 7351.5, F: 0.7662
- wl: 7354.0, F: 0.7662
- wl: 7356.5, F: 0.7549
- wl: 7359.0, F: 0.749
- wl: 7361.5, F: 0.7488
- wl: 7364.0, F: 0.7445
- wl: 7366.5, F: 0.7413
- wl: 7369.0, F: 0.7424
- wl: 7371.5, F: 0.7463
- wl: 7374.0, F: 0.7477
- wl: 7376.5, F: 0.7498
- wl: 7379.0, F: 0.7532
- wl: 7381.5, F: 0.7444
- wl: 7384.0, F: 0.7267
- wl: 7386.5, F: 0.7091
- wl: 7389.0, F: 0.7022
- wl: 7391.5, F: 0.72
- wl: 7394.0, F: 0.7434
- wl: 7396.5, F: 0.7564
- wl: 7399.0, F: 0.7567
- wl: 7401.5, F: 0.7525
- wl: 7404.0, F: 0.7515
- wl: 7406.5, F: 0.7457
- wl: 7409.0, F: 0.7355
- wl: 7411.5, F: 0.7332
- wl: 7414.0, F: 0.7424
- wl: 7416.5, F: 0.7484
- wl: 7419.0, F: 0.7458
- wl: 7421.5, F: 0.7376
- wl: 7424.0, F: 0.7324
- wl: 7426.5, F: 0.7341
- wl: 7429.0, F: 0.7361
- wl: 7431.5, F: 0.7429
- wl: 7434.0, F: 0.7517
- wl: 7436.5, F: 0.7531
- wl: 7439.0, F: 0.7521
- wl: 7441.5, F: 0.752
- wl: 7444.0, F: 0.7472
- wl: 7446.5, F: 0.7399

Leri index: 66.2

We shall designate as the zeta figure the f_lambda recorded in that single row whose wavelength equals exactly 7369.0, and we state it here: 0.7424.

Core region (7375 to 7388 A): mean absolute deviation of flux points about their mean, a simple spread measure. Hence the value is 0.015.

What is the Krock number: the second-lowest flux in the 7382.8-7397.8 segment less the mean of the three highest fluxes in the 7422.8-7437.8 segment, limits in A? -0.040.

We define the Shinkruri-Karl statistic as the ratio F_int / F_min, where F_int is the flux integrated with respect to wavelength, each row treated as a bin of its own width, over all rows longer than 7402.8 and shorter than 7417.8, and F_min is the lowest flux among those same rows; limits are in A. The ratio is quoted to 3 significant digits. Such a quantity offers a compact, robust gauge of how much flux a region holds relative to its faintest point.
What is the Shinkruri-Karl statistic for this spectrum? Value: 15.2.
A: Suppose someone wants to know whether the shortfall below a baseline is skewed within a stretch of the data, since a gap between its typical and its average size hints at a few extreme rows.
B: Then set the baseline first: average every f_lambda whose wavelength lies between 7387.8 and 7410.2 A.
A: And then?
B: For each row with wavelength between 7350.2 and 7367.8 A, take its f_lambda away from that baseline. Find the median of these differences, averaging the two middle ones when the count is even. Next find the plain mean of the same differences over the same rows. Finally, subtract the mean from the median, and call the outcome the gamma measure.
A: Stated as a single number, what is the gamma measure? 0.0040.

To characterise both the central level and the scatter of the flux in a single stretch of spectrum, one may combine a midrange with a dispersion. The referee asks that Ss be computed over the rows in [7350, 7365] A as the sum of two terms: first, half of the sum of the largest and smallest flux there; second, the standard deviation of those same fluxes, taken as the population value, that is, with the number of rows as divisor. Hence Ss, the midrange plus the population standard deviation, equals 0.764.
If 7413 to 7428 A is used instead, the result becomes 0.746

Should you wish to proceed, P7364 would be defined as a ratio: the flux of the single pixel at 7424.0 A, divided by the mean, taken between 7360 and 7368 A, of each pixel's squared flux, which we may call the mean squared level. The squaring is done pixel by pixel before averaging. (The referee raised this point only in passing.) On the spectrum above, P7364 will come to 1.32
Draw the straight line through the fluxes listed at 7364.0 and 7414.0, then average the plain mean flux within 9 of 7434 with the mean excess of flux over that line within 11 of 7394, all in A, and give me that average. 0.369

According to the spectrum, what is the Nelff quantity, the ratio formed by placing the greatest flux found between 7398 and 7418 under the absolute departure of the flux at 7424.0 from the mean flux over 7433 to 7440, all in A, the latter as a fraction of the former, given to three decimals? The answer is 0.026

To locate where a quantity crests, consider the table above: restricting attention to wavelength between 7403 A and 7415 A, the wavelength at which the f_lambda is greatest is 7404.0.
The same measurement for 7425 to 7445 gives 7436.5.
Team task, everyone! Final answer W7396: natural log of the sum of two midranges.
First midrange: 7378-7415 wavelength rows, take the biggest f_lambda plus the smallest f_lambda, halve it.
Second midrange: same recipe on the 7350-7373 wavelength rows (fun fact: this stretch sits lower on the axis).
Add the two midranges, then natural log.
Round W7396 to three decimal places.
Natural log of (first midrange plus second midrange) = 0.394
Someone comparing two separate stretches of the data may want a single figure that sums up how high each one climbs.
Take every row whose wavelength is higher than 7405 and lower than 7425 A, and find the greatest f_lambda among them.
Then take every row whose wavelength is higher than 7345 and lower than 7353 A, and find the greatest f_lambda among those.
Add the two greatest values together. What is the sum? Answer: 1.51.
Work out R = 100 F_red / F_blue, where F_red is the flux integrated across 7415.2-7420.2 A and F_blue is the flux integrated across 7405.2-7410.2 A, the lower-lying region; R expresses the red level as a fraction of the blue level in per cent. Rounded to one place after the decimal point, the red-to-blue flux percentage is 100.9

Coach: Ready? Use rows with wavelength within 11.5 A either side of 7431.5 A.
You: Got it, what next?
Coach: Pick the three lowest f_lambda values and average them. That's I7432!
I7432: 0.7342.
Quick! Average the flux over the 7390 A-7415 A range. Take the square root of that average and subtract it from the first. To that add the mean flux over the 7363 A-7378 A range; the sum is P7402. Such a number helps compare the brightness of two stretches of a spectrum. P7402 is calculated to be 0.627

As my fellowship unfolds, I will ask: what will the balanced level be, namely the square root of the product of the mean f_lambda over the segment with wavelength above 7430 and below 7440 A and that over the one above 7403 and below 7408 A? 0.749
